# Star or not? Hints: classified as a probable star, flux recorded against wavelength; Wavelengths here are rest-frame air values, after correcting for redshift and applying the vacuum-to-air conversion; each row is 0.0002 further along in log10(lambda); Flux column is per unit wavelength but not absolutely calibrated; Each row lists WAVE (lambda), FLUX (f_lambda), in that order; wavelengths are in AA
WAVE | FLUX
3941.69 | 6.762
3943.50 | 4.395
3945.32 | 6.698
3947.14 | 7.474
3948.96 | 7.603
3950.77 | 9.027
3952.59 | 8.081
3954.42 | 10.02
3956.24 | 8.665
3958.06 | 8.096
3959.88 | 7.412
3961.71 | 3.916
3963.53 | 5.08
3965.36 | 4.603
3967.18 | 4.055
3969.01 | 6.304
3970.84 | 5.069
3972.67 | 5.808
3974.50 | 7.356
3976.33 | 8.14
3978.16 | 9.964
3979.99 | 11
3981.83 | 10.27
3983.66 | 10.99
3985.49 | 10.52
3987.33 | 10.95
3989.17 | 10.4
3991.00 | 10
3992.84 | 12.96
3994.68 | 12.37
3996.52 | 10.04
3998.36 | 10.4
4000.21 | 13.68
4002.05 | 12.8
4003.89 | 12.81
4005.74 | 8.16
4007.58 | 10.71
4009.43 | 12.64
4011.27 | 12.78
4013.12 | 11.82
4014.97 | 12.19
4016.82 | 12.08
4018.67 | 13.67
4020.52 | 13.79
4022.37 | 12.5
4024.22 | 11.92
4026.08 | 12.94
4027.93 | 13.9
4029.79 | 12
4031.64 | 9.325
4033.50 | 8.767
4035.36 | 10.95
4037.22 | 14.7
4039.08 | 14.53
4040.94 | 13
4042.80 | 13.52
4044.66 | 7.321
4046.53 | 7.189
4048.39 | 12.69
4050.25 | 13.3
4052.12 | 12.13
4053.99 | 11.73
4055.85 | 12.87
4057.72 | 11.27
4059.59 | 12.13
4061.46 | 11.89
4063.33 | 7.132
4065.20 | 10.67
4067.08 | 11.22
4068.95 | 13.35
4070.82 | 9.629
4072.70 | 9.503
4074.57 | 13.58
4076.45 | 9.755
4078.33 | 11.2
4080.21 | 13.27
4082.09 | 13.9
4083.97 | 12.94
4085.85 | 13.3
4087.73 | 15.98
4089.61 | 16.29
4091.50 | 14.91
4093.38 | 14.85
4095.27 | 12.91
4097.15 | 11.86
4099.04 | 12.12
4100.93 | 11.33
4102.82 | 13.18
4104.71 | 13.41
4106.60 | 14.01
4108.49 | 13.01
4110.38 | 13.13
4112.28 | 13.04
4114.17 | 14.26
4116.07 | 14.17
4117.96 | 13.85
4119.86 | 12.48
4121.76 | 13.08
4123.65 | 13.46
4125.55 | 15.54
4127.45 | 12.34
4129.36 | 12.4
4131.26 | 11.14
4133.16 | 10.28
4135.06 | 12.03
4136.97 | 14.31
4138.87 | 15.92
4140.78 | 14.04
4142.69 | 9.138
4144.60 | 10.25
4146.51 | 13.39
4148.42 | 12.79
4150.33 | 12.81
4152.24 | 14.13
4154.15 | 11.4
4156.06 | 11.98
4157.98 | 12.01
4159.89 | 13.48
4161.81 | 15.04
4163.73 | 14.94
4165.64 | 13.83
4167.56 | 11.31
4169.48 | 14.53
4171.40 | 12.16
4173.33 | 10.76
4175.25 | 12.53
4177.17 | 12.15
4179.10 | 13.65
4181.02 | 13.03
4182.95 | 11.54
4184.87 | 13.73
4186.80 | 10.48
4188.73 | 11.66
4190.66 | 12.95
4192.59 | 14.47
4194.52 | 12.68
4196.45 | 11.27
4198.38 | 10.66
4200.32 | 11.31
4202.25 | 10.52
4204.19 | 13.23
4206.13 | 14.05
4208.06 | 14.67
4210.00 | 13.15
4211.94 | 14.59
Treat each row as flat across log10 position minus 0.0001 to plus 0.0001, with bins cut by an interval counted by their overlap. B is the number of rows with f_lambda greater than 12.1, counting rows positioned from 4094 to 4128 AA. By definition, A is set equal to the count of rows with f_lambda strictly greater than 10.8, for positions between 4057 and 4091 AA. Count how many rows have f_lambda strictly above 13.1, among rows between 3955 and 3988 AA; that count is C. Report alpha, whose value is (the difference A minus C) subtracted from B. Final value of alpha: 3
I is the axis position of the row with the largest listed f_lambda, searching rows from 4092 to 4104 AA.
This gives 4093.38 AA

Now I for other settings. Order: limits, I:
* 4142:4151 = 4146.51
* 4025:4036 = 4027.93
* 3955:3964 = 3956.24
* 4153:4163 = 4161.81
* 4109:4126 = 4125.55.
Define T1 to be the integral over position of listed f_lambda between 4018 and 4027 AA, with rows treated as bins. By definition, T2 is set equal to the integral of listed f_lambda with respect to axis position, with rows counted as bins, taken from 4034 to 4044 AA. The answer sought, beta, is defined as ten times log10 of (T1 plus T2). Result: 23.9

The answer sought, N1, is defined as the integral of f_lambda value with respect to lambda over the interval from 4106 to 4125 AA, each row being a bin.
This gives 256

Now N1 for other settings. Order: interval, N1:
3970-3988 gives 162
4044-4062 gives 203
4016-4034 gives 219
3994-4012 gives 209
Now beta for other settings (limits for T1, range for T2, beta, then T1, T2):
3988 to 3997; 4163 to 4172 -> 23.4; 101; 120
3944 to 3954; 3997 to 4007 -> 22.8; 77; 115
